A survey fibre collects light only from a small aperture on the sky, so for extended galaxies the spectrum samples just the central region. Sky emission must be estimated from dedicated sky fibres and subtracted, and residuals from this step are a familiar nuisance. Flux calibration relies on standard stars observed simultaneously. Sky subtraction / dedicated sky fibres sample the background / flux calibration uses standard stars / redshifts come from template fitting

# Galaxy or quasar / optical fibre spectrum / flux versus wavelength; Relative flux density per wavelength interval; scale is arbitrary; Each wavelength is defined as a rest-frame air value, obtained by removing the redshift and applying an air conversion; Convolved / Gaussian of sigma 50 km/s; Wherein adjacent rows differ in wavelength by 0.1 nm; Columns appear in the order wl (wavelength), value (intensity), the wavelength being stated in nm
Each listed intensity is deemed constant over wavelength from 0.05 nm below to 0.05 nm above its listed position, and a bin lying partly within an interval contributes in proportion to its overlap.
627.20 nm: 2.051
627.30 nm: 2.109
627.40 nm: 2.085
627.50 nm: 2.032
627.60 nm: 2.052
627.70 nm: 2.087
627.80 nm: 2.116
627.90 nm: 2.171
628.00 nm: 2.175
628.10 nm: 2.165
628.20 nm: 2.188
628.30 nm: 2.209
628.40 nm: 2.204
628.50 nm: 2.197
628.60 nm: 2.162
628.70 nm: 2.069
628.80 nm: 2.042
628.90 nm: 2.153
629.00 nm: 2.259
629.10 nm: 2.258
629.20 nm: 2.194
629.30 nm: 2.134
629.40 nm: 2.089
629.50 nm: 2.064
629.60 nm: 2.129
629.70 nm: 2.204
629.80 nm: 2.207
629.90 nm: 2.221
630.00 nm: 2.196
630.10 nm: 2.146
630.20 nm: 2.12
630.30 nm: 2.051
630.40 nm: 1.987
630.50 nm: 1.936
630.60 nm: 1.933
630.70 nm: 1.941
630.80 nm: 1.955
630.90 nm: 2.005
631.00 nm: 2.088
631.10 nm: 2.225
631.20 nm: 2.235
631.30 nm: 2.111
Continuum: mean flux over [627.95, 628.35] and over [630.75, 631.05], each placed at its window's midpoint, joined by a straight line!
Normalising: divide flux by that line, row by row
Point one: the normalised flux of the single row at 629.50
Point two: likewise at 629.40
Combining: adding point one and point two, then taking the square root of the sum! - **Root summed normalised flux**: 1.40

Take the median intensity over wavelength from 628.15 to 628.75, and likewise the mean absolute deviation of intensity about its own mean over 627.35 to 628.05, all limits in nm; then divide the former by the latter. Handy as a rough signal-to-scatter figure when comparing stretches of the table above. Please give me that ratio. 50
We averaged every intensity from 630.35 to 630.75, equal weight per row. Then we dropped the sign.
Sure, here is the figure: 1.95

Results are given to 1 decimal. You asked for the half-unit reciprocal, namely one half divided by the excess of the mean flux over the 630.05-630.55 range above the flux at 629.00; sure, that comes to -2.4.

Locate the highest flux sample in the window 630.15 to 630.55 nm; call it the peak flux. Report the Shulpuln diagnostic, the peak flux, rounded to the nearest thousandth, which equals 2.120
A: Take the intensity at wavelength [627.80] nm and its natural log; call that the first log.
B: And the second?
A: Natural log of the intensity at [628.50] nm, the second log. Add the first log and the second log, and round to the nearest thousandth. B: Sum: 1.537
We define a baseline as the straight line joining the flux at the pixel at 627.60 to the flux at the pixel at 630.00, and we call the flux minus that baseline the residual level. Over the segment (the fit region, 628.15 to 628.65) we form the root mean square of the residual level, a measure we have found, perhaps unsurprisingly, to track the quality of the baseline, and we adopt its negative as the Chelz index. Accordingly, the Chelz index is -0.095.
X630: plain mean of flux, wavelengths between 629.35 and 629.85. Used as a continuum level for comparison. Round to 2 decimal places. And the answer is 2.14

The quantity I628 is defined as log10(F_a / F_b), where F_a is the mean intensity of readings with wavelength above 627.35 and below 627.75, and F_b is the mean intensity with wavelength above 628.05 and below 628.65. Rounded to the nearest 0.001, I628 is -0.025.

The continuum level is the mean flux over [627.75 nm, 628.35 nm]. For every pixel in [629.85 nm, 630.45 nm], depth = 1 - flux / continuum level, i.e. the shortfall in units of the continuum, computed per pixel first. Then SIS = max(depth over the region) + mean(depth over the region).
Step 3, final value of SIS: 0.11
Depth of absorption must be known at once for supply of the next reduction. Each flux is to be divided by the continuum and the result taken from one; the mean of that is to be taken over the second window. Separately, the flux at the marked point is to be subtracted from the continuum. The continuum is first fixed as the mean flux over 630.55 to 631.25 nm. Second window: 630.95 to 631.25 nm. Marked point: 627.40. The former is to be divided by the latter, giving 2.0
